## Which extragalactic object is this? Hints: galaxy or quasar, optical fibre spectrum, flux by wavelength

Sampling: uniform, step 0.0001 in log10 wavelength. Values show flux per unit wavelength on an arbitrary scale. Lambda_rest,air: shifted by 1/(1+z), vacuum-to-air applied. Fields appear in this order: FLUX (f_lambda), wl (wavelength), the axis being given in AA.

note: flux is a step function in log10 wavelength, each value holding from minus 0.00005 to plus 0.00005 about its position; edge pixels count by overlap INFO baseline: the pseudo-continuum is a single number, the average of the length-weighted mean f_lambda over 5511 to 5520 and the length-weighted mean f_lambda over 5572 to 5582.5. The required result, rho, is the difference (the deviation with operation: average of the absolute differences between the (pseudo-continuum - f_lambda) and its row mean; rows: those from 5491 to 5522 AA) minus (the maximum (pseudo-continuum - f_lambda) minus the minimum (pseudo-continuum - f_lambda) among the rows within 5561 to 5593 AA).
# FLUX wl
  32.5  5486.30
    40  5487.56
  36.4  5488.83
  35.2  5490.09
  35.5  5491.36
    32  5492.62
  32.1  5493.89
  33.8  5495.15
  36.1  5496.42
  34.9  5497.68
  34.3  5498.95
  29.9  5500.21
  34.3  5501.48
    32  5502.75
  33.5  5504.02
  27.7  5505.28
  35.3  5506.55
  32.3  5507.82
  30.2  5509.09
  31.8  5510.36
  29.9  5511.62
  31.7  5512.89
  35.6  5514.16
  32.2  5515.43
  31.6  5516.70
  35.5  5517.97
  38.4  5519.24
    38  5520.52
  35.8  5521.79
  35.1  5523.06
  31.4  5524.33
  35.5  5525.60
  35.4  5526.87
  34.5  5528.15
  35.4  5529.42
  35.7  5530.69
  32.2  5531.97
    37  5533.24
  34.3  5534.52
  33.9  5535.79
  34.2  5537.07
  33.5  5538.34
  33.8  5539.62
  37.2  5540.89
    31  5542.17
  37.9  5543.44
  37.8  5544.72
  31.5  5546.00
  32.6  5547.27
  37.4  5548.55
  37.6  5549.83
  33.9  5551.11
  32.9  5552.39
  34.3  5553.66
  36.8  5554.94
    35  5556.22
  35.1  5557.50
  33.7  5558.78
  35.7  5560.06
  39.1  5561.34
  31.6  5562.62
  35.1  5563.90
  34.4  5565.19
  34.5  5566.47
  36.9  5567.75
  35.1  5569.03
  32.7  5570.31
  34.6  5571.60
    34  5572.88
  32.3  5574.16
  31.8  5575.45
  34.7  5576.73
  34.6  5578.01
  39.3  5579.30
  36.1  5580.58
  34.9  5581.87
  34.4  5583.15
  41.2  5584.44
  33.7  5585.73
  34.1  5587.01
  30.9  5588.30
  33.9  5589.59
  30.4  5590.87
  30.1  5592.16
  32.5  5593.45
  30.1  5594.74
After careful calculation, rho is -8.93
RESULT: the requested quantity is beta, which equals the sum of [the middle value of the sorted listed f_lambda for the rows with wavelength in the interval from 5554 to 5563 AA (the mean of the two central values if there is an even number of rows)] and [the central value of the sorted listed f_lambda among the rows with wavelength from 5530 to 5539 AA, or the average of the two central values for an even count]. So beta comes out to 69.3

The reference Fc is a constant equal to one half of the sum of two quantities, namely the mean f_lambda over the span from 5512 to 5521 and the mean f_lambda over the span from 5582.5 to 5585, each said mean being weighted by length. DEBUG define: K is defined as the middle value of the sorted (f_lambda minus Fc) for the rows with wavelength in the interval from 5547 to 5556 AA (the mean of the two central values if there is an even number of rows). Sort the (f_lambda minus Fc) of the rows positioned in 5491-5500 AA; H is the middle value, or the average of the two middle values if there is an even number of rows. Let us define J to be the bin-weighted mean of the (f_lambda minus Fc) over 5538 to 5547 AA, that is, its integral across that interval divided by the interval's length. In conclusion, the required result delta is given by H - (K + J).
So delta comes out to 1.5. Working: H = -1.8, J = -1.5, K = -1.8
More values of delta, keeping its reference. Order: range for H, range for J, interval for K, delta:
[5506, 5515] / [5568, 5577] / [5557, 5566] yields -0.9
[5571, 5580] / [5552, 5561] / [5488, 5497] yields 0.5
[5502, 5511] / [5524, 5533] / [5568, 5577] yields -0.4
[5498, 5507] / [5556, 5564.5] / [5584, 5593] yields 0.8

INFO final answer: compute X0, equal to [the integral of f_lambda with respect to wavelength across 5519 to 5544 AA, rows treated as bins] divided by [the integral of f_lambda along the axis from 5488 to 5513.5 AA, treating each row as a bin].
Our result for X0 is 1.04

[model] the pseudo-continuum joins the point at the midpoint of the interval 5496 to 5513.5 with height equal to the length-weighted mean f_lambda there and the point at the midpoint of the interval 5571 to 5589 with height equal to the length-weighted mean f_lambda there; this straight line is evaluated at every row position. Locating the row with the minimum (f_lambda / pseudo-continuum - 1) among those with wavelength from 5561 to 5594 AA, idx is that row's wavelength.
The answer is 5592.16 AA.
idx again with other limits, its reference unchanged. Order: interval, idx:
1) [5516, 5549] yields 5542.17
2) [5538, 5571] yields 5542.17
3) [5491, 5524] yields 5505.28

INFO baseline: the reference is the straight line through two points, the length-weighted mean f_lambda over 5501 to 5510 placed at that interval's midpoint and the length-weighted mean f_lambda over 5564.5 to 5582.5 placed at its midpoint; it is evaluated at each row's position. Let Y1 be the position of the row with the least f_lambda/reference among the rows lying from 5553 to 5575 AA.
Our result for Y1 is 5562.62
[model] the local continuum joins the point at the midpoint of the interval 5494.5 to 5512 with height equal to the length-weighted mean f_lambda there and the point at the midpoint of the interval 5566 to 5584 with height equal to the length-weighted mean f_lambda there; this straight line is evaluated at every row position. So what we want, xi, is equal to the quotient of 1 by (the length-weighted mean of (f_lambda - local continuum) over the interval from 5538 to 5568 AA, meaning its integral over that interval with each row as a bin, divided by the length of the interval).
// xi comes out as 1.20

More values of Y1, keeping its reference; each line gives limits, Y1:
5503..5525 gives 5505.28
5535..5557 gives 5542.17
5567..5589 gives 5588.30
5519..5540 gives 5524.33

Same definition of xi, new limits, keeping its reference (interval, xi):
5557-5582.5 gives 5.61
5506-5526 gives 1.36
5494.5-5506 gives 2.35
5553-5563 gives 1.03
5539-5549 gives 1.00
